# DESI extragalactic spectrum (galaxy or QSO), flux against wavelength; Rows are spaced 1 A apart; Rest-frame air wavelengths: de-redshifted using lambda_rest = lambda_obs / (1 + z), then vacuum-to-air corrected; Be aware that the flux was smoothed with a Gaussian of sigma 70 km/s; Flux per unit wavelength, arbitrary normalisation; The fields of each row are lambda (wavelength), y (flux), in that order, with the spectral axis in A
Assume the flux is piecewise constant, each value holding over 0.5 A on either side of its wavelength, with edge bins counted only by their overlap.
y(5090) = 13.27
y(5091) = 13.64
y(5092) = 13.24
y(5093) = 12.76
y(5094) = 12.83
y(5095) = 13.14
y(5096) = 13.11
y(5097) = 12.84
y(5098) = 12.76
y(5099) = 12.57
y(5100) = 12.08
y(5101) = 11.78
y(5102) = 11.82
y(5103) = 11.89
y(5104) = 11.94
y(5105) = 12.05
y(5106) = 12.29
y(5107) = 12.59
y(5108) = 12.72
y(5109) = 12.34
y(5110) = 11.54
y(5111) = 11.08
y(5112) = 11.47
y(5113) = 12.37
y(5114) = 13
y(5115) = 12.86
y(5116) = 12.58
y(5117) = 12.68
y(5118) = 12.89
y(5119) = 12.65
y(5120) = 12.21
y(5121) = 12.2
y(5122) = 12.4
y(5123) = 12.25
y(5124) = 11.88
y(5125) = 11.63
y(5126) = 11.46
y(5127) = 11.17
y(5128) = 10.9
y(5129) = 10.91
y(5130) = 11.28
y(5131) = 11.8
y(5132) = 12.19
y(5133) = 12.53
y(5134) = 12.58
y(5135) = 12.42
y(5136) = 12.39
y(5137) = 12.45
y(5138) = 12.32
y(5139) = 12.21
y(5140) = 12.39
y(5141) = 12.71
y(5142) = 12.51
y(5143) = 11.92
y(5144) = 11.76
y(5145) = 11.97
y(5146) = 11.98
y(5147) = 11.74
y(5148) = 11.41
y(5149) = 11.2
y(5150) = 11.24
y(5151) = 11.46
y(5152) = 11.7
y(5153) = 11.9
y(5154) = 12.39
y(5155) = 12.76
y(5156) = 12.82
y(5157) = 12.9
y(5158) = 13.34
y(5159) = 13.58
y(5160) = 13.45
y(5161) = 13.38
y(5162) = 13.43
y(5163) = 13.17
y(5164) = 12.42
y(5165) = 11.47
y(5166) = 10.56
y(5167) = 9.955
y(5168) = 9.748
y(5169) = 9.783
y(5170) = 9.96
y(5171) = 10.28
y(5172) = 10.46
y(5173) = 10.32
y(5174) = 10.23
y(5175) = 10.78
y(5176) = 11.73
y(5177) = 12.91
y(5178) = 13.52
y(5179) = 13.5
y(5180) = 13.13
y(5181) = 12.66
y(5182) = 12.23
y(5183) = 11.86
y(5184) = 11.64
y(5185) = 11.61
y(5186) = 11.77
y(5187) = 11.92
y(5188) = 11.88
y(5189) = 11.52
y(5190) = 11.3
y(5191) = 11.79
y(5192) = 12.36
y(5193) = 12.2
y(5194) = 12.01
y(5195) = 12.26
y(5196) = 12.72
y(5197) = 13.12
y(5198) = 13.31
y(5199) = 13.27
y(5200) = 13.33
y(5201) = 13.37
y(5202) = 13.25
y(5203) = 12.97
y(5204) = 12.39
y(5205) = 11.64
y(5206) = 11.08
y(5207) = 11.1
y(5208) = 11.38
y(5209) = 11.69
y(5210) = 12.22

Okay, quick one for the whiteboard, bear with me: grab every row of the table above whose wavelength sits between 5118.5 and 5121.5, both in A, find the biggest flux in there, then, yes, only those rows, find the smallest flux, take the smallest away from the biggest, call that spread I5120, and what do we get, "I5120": 0.45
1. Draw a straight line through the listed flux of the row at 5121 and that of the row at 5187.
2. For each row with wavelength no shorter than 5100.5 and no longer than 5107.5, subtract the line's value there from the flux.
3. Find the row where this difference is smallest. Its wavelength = 5101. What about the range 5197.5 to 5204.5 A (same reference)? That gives 5204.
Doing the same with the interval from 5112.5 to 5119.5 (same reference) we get 5113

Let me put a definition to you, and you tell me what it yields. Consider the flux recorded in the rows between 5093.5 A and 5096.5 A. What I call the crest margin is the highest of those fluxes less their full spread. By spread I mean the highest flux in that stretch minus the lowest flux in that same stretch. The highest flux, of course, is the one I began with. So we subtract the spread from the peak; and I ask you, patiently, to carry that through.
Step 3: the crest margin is 12.8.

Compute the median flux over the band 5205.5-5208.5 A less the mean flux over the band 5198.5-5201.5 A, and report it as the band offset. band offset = -2.2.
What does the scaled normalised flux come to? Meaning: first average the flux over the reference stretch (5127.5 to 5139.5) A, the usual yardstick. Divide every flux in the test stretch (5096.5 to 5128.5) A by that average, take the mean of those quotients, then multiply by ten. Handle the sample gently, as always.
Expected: 10.1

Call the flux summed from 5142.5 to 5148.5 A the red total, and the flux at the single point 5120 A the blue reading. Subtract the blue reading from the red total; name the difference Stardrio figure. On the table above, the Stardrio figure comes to 59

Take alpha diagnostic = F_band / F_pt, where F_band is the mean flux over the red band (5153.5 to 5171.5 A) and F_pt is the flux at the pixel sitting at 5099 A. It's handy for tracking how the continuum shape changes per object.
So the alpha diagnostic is 0.952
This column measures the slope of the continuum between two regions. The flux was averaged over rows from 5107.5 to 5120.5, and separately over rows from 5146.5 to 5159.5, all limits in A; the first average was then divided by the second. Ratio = 1.01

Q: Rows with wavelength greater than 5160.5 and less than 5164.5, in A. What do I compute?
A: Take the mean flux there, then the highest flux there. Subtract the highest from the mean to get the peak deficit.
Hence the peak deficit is -0.33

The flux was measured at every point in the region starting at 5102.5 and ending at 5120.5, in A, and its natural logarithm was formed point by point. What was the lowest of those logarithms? 2.41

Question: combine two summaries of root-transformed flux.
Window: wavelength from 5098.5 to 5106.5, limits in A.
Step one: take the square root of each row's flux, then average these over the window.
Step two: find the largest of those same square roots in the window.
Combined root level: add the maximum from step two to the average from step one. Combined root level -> 7.02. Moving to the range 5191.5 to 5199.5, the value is 7.21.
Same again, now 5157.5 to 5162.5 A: 7.35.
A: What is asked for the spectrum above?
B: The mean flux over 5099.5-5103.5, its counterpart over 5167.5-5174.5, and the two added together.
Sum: 22.0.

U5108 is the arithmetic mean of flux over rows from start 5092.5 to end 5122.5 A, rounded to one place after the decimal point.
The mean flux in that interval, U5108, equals 12.4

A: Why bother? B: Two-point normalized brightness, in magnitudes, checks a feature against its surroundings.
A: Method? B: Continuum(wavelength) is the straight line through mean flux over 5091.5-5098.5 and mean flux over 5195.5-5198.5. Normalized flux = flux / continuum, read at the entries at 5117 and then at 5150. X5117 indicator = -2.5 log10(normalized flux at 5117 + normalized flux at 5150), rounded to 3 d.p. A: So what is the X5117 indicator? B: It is -0.663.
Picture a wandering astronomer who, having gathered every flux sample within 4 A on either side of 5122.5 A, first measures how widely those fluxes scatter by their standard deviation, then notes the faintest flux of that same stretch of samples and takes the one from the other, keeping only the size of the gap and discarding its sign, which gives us 11.1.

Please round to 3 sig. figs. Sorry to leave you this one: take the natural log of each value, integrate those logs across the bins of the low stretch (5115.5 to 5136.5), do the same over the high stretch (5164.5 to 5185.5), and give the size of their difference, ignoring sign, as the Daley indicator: 1.35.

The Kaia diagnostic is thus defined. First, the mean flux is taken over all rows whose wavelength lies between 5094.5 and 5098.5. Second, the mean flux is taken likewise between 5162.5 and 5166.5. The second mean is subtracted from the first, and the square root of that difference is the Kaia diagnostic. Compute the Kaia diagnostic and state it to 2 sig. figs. 1.0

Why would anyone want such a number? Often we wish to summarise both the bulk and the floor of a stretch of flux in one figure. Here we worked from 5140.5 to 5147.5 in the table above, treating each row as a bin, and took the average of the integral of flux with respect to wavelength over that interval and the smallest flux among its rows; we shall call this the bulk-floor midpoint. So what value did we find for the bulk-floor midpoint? 48.2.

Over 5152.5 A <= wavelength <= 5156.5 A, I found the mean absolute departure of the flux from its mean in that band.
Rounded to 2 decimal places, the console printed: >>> 0.32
